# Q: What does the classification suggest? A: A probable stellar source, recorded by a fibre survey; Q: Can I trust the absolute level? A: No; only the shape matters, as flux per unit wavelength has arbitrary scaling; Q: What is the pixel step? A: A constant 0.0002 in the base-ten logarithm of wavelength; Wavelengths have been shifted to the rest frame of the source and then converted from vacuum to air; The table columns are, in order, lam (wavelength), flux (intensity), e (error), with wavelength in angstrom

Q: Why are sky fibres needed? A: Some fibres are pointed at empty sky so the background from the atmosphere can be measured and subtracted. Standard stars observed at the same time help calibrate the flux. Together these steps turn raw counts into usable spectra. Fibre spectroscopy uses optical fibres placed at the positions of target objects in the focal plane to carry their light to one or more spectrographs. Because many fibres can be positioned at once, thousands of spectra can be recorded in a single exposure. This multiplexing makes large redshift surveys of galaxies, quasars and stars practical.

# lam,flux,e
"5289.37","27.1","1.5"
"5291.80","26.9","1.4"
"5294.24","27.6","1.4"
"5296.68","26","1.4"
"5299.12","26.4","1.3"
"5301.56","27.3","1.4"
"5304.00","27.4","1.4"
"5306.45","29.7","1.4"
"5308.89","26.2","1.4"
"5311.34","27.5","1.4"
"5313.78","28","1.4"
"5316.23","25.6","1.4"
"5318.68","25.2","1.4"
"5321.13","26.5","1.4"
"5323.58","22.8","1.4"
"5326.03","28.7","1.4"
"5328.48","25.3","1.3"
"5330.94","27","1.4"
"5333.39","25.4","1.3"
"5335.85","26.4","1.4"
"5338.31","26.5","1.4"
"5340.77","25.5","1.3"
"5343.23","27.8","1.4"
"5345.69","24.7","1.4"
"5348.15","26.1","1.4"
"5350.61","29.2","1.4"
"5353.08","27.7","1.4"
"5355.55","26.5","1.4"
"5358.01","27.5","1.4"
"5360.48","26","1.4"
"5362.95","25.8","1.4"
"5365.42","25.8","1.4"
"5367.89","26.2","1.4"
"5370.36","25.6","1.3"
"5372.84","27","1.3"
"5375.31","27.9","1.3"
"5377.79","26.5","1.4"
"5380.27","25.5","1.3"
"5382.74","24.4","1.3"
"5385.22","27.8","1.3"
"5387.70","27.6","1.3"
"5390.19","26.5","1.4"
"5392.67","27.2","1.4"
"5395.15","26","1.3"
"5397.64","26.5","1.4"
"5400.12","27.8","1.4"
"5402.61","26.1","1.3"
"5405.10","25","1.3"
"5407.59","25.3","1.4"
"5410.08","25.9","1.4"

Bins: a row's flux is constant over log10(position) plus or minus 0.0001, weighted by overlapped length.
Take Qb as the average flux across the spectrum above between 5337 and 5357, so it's 26.8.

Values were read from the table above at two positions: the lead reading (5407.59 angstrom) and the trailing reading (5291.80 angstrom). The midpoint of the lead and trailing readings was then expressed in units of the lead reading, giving 1.03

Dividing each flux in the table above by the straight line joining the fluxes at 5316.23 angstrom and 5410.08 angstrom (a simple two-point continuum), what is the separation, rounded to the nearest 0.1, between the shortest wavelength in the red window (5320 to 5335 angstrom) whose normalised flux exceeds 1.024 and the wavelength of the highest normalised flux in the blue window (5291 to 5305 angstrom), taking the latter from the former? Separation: 26.9 angstrom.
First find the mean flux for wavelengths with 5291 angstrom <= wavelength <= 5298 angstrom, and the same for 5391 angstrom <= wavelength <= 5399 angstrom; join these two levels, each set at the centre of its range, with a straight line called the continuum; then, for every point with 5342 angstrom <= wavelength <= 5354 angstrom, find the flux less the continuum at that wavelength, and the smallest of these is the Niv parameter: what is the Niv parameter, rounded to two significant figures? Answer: -2.0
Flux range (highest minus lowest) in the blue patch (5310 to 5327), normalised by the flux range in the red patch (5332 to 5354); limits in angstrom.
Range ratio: 1.31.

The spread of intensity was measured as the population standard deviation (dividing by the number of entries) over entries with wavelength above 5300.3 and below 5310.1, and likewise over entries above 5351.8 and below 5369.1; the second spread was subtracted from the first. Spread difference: 0.54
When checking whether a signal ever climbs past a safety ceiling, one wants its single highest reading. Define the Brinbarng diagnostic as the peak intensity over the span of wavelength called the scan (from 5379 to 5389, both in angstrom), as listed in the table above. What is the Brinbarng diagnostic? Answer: 27.8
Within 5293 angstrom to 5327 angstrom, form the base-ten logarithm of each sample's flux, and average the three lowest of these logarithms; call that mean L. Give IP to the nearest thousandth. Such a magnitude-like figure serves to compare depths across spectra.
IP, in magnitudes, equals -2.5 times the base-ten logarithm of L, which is -0.357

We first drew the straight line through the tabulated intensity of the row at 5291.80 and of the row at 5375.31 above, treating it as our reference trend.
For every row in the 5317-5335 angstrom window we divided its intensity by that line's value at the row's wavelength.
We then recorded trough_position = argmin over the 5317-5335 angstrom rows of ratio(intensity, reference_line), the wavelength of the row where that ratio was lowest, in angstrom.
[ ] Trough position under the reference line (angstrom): 5323.58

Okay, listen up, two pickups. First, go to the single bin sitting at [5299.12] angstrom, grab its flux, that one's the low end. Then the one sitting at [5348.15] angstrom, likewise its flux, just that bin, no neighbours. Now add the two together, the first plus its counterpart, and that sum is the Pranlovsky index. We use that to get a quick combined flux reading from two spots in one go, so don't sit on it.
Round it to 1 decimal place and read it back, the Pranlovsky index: 52.5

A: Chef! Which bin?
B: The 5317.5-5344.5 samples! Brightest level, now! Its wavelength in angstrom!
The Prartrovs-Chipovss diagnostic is 5326.03 angstrom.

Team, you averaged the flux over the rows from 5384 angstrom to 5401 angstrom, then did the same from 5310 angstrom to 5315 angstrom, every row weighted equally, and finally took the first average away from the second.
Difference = 0.7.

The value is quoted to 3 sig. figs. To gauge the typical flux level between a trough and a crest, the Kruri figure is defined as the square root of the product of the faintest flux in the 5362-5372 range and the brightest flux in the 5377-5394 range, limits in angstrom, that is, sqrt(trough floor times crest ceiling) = 26.7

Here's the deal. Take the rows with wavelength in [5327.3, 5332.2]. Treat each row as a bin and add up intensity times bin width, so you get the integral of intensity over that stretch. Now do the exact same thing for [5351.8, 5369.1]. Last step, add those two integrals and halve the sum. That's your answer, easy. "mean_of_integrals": 293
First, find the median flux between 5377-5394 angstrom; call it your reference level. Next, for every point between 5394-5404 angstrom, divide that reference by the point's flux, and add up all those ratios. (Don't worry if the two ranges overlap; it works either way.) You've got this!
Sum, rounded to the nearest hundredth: 3.99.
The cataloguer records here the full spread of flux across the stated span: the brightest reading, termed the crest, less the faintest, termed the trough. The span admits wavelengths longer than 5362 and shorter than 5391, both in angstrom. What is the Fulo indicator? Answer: 3.5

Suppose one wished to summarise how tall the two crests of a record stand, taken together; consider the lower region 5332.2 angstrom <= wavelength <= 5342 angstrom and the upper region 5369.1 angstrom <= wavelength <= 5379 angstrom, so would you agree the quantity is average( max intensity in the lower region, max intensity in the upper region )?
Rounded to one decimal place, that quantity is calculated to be 27.2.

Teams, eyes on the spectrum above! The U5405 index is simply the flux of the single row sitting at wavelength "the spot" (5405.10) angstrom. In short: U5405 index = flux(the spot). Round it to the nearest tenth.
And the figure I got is 25.0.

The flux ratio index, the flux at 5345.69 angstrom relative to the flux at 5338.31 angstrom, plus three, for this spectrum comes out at 3.93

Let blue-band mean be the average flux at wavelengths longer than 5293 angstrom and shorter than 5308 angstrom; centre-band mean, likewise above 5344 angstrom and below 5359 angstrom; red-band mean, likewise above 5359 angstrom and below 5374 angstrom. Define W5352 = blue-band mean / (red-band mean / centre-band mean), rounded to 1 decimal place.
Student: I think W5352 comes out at 28.3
